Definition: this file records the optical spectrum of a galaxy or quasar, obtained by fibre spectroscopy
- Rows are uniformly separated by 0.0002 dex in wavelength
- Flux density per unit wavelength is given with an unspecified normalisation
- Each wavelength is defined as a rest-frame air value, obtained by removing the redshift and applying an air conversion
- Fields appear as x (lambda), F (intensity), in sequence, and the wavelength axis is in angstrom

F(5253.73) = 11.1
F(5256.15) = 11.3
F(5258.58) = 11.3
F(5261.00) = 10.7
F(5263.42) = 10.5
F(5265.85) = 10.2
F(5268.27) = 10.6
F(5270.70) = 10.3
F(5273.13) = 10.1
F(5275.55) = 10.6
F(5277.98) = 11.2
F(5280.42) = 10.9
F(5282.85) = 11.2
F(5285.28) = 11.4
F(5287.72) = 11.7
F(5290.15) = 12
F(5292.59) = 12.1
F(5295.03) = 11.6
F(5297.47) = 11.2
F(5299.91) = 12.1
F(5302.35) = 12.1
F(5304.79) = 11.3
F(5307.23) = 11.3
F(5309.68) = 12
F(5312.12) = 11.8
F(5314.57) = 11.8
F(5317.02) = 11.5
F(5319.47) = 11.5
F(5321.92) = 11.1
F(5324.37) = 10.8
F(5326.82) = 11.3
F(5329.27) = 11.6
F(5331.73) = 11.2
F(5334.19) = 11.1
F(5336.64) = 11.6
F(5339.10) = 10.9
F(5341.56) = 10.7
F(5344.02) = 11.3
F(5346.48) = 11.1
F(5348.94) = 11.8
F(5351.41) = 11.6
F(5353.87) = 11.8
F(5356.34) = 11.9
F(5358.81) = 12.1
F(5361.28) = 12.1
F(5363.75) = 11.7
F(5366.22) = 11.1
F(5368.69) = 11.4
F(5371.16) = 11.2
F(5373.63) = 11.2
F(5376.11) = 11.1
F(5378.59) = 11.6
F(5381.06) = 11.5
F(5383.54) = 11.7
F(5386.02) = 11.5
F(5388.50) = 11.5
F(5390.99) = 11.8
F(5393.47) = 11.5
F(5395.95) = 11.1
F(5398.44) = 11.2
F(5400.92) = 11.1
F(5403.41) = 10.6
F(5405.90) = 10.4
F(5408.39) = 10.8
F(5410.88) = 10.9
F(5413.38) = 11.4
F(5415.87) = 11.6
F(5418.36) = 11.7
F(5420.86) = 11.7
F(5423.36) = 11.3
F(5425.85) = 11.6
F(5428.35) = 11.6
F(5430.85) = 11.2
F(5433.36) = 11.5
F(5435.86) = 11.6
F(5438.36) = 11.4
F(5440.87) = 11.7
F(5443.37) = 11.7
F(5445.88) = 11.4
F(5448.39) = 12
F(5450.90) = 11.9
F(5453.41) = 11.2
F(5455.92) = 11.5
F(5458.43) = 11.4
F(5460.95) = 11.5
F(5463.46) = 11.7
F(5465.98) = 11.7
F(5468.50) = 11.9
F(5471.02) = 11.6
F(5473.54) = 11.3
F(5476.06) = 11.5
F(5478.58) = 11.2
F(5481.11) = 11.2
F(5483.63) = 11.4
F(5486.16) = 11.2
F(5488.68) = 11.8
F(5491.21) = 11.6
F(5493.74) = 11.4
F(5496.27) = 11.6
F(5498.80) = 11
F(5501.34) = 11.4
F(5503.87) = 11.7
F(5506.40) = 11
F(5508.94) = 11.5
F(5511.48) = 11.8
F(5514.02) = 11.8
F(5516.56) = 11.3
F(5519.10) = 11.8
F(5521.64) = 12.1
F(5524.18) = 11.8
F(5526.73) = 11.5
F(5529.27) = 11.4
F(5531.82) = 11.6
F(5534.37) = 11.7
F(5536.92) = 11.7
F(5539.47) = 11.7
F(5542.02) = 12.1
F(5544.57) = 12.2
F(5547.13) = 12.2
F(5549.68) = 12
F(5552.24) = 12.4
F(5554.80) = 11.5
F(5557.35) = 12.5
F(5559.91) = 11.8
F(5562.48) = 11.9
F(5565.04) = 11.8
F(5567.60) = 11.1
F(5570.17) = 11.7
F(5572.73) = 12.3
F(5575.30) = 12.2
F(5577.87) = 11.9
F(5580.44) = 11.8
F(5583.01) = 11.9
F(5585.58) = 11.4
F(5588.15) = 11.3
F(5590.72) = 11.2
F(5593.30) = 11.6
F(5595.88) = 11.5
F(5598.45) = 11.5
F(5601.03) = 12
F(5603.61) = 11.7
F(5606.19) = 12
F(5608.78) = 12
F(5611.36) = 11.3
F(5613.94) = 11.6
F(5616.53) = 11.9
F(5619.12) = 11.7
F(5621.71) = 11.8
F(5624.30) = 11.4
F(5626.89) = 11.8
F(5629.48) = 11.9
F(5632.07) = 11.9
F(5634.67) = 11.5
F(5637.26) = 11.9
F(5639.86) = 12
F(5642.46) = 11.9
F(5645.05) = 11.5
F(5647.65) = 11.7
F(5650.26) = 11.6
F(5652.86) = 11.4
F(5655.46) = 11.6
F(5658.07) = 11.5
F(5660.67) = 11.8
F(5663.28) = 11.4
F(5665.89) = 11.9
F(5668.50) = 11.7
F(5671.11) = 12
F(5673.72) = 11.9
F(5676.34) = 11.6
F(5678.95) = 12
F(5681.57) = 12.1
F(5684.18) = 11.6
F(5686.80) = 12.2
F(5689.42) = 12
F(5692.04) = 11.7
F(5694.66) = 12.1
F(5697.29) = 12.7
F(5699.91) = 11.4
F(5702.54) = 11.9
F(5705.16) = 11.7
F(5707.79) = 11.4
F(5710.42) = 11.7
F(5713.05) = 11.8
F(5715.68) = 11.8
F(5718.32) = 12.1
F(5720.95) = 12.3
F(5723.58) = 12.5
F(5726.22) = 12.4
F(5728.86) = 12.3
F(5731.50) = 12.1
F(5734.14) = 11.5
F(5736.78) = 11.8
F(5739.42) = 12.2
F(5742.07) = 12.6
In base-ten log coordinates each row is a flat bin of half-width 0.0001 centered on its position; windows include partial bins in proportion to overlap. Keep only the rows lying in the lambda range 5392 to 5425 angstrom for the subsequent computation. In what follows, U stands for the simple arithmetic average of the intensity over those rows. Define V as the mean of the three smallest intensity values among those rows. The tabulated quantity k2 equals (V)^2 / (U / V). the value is 107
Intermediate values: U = 11.2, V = 10.6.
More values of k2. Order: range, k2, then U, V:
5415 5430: 131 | 11.6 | 11.5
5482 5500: 123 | 11.4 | 11.2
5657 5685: 129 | 11.8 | 11.5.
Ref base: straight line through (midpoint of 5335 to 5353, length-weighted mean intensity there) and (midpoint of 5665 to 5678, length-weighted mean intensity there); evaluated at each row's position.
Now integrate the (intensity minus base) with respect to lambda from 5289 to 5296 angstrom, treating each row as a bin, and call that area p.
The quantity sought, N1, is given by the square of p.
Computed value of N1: 23.7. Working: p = 4.9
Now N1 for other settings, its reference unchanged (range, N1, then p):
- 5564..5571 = 1.0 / -1.0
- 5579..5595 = 5.9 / -2.4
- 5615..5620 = 0.1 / 0.3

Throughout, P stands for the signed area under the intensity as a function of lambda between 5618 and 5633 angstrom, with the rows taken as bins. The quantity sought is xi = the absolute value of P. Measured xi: 176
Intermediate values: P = 176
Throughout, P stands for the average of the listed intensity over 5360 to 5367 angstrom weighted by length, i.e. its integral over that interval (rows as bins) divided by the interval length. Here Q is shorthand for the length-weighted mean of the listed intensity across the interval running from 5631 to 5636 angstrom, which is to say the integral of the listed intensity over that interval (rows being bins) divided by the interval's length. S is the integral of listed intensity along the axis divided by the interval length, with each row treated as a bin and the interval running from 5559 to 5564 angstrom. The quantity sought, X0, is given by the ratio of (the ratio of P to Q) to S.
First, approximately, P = 11.7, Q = 11.7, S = 11.8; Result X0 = 0.0843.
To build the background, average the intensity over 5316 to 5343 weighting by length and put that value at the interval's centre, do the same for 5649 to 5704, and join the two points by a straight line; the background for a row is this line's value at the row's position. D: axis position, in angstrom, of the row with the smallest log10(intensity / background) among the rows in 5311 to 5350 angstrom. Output 5341.56 angstrom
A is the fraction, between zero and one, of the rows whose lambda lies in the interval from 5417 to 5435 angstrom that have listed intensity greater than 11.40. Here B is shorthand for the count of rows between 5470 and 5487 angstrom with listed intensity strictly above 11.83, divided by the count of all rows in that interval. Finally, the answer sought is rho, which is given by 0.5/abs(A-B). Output 0.70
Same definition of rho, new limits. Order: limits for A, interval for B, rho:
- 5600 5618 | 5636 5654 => 1.17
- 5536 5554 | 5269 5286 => 0.50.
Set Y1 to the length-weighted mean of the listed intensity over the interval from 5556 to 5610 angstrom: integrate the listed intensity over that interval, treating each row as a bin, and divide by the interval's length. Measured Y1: 11.8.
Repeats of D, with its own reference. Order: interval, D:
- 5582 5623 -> 5590.72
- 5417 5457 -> 5453.41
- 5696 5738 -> 5707.79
